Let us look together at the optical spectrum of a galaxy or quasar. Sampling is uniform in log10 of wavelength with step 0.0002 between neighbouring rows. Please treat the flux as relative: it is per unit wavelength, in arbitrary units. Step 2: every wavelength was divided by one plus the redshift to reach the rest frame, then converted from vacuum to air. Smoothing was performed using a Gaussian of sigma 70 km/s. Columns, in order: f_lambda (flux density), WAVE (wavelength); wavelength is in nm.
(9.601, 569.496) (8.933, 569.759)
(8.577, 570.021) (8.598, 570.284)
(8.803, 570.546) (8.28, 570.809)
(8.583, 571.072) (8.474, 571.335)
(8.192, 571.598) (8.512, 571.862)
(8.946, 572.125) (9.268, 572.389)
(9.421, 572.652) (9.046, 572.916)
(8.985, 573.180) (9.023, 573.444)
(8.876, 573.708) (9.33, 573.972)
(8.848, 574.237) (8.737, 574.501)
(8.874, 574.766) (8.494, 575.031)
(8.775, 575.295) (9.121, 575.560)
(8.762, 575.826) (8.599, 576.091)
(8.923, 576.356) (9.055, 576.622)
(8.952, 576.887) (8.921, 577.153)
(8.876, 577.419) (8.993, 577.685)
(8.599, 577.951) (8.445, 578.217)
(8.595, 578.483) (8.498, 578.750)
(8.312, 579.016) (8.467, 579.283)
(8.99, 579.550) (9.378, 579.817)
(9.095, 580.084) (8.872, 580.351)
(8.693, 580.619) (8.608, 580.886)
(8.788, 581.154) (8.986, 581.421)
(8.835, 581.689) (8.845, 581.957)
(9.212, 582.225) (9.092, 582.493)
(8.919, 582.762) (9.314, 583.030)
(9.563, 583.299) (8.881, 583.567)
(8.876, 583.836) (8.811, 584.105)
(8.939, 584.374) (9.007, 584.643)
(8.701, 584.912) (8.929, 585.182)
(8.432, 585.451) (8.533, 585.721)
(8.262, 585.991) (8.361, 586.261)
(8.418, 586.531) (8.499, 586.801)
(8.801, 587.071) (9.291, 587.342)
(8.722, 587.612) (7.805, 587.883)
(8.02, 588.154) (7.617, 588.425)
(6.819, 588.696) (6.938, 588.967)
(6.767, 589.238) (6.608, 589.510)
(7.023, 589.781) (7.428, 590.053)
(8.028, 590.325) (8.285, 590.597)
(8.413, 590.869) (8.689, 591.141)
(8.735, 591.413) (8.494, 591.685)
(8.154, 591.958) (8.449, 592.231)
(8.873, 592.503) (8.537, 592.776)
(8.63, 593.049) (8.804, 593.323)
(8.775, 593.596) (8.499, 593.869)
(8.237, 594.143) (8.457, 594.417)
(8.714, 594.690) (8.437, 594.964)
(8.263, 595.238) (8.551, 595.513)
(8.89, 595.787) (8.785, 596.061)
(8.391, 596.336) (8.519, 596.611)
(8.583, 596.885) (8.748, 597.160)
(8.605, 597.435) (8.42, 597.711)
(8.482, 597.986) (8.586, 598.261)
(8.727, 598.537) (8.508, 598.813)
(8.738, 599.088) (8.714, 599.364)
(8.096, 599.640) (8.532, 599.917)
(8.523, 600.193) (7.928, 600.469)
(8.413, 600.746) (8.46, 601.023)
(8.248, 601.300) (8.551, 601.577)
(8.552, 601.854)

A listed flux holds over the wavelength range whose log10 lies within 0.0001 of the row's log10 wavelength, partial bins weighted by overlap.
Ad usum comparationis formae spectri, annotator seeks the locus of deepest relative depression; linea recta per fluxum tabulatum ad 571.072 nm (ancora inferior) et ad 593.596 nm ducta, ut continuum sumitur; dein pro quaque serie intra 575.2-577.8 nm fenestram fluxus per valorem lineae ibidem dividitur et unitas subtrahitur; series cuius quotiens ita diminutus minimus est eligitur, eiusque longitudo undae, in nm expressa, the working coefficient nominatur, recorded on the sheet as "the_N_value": 576.091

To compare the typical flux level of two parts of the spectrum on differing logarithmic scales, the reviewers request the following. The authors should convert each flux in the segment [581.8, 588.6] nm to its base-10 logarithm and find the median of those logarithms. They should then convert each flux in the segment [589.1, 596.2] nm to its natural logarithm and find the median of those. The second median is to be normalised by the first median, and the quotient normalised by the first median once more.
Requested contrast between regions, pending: 2.39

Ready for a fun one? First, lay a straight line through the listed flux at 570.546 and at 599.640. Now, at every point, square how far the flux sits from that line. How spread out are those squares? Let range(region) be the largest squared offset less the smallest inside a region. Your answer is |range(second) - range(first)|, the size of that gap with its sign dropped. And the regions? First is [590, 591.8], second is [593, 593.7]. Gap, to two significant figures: 0.64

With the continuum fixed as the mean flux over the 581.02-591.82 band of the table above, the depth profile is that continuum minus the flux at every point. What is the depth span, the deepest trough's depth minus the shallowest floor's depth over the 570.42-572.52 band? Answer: 1.1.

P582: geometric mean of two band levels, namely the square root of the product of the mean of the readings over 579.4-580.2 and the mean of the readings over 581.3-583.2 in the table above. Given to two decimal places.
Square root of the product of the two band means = 9.09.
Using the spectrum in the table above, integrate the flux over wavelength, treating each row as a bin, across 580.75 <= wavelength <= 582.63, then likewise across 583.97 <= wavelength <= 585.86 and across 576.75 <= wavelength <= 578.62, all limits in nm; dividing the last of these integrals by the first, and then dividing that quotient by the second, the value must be 0.059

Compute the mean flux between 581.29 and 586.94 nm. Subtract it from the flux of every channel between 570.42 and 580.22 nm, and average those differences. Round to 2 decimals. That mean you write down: -0.02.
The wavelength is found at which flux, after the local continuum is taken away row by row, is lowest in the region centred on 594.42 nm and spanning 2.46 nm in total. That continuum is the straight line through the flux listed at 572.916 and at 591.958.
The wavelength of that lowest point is 594.143 nm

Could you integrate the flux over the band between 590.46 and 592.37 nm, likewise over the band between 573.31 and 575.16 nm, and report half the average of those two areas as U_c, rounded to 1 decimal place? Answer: 8.1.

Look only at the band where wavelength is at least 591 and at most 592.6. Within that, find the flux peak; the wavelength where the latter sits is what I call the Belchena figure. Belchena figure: 592.503 nm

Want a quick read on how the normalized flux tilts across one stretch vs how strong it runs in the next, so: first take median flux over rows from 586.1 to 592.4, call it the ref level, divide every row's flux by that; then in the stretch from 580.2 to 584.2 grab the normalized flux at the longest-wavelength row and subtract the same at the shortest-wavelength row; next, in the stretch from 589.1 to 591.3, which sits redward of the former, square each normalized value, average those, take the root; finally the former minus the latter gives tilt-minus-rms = -0.936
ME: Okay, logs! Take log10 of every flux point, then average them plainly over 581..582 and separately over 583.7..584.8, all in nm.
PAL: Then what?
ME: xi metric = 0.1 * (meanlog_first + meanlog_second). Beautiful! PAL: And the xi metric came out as 0.190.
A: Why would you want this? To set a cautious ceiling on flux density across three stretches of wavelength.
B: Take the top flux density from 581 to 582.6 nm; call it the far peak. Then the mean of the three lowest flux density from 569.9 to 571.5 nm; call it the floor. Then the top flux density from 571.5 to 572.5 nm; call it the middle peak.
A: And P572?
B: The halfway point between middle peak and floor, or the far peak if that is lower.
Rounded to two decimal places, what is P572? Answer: 8.86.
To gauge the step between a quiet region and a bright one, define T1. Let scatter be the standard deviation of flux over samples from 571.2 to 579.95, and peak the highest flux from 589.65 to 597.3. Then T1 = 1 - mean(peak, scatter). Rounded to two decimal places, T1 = -3.60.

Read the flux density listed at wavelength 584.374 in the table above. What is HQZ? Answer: 8.939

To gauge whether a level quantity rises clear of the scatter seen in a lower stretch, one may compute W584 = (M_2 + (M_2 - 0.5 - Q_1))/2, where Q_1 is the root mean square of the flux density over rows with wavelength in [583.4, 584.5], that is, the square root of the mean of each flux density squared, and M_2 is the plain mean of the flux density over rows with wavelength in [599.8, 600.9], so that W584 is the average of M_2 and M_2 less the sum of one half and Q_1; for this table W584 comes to 3.66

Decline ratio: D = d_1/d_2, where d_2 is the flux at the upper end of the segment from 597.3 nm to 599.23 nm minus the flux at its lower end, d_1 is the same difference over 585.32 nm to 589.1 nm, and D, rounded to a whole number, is -11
